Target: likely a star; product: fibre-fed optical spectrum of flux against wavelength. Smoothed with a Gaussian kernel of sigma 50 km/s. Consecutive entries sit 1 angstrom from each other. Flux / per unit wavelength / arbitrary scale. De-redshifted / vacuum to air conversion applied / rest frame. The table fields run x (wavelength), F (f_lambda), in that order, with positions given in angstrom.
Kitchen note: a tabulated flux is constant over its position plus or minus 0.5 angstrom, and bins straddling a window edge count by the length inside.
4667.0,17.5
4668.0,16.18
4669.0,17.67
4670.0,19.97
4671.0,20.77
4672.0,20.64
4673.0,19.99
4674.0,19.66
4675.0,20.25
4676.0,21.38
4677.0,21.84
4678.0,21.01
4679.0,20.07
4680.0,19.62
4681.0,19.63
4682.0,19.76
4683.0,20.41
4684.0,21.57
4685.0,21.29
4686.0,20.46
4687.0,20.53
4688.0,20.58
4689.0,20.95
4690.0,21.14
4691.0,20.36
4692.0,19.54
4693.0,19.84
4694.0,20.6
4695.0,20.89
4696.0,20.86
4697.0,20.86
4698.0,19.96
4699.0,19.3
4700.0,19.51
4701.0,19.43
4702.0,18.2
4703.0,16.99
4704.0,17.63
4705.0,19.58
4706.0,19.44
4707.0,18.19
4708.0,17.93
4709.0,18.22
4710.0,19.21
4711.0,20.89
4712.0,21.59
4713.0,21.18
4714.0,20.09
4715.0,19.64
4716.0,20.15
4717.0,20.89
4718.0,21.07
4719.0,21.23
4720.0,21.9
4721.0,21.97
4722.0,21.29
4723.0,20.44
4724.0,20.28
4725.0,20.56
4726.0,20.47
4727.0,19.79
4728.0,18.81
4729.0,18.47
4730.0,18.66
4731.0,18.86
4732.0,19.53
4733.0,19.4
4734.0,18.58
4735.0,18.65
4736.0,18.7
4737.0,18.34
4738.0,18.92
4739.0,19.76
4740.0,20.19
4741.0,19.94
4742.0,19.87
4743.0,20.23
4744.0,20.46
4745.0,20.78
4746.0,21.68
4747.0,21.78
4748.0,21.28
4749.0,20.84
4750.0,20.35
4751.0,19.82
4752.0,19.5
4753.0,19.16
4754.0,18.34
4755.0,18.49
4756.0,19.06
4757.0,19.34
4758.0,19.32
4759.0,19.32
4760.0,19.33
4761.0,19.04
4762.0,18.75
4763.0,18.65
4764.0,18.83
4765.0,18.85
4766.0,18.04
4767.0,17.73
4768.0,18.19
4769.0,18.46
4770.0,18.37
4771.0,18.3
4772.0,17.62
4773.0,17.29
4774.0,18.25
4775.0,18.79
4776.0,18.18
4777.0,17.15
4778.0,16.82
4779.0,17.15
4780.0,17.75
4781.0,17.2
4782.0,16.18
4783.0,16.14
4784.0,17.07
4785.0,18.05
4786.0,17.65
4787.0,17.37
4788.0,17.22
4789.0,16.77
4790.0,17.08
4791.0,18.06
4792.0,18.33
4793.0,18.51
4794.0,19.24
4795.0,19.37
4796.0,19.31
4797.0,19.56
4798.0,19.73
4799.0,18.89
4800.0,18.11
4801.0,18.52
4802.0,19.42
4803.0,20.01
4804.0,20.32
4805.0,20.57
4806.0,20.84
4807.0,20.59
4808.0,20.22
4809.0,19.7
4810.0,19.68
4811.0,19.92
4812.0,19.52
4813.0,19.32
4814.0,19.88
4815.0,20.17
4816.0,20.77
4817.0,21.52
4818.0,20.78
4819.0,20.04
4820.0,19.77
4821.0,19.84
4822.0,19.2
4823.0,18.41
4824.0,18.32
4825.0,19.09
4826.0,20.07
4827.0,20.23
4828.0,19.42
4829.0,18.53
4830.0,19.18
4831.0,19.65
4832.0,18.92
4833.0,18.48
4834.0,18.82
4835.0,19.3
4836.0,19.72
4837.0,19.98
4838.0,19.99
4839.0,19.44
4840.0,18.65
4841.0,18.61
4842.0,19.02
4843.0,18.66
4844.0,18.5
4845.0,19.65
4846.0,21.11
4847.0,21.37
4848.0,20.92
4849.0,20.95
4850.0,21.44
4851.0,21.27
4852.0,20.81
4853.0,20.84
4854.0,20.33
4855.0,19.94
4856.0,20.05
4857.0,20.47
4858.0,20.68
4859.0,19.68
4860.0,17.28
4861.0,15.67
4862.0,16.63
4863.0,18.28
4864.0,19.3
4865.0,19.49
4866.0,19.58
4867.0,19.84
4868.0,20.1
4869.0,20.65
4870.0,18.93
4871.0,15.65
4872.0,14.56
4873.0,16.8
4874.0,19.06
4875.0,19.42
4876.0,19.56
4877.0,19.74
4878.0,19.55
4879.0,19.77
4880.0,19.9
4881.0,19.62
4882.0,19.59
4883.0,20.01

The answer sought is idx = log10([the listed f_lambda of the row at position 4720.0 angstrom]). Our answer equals 1.34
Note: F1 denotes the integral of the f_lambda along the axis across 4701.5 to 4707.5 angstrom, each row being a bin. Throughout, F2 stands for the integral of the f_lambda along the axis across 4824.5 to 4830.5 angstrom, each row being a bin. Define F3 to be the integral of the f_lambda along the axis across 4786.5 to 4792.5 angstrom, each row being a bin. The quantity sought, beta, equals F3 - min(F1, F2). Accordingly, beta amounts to -5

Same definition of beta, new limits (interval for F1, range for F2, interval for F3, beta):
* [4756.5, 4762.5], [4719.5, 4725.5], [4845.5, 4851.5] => 12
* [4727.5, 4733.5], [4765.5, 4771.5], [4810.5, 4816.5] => 10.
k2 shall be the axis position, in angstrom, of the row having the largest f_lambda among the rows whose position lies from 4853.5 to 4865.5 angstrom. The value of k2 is 4858.0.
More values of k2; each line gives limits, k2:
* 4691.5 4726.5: 4721.0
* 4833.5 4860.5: 4850.0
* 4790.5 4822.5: 4817.0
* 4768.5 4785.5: 4775.0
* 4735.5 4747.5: 4747.0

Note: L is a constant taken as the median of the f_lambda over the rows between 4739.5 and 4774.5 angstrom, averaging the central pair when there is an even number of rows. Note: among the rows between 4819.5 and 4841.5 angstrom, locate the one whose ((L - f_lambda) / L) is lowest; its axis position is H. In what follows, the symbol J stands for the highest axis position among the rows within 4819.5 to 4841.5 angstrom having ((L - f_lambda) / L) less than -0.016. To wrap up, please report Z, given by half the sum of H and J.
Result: 4832.5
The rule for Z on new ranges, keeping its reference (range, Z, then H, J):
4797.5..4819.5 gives 4818.0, 4817.0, 4819.0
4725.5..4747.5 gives 4747.0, 4747.0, 4747.0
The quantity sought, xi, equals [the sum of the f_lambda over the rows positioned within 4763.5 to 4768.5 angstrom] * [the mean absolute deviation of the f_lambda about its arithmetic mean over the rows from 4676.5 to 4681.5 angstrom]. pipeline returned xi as 73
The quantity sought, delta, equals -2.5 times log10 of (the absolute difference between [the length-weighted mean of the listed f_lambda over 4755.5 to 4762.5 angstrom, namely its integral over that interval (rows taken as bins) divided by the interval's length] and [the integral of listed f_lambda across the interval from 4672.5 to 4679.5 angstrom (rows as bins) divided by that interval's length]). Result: -0.4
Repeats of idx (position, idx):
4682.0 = 1.30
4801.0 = 1.27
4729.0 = 1.27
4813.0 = 1.29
